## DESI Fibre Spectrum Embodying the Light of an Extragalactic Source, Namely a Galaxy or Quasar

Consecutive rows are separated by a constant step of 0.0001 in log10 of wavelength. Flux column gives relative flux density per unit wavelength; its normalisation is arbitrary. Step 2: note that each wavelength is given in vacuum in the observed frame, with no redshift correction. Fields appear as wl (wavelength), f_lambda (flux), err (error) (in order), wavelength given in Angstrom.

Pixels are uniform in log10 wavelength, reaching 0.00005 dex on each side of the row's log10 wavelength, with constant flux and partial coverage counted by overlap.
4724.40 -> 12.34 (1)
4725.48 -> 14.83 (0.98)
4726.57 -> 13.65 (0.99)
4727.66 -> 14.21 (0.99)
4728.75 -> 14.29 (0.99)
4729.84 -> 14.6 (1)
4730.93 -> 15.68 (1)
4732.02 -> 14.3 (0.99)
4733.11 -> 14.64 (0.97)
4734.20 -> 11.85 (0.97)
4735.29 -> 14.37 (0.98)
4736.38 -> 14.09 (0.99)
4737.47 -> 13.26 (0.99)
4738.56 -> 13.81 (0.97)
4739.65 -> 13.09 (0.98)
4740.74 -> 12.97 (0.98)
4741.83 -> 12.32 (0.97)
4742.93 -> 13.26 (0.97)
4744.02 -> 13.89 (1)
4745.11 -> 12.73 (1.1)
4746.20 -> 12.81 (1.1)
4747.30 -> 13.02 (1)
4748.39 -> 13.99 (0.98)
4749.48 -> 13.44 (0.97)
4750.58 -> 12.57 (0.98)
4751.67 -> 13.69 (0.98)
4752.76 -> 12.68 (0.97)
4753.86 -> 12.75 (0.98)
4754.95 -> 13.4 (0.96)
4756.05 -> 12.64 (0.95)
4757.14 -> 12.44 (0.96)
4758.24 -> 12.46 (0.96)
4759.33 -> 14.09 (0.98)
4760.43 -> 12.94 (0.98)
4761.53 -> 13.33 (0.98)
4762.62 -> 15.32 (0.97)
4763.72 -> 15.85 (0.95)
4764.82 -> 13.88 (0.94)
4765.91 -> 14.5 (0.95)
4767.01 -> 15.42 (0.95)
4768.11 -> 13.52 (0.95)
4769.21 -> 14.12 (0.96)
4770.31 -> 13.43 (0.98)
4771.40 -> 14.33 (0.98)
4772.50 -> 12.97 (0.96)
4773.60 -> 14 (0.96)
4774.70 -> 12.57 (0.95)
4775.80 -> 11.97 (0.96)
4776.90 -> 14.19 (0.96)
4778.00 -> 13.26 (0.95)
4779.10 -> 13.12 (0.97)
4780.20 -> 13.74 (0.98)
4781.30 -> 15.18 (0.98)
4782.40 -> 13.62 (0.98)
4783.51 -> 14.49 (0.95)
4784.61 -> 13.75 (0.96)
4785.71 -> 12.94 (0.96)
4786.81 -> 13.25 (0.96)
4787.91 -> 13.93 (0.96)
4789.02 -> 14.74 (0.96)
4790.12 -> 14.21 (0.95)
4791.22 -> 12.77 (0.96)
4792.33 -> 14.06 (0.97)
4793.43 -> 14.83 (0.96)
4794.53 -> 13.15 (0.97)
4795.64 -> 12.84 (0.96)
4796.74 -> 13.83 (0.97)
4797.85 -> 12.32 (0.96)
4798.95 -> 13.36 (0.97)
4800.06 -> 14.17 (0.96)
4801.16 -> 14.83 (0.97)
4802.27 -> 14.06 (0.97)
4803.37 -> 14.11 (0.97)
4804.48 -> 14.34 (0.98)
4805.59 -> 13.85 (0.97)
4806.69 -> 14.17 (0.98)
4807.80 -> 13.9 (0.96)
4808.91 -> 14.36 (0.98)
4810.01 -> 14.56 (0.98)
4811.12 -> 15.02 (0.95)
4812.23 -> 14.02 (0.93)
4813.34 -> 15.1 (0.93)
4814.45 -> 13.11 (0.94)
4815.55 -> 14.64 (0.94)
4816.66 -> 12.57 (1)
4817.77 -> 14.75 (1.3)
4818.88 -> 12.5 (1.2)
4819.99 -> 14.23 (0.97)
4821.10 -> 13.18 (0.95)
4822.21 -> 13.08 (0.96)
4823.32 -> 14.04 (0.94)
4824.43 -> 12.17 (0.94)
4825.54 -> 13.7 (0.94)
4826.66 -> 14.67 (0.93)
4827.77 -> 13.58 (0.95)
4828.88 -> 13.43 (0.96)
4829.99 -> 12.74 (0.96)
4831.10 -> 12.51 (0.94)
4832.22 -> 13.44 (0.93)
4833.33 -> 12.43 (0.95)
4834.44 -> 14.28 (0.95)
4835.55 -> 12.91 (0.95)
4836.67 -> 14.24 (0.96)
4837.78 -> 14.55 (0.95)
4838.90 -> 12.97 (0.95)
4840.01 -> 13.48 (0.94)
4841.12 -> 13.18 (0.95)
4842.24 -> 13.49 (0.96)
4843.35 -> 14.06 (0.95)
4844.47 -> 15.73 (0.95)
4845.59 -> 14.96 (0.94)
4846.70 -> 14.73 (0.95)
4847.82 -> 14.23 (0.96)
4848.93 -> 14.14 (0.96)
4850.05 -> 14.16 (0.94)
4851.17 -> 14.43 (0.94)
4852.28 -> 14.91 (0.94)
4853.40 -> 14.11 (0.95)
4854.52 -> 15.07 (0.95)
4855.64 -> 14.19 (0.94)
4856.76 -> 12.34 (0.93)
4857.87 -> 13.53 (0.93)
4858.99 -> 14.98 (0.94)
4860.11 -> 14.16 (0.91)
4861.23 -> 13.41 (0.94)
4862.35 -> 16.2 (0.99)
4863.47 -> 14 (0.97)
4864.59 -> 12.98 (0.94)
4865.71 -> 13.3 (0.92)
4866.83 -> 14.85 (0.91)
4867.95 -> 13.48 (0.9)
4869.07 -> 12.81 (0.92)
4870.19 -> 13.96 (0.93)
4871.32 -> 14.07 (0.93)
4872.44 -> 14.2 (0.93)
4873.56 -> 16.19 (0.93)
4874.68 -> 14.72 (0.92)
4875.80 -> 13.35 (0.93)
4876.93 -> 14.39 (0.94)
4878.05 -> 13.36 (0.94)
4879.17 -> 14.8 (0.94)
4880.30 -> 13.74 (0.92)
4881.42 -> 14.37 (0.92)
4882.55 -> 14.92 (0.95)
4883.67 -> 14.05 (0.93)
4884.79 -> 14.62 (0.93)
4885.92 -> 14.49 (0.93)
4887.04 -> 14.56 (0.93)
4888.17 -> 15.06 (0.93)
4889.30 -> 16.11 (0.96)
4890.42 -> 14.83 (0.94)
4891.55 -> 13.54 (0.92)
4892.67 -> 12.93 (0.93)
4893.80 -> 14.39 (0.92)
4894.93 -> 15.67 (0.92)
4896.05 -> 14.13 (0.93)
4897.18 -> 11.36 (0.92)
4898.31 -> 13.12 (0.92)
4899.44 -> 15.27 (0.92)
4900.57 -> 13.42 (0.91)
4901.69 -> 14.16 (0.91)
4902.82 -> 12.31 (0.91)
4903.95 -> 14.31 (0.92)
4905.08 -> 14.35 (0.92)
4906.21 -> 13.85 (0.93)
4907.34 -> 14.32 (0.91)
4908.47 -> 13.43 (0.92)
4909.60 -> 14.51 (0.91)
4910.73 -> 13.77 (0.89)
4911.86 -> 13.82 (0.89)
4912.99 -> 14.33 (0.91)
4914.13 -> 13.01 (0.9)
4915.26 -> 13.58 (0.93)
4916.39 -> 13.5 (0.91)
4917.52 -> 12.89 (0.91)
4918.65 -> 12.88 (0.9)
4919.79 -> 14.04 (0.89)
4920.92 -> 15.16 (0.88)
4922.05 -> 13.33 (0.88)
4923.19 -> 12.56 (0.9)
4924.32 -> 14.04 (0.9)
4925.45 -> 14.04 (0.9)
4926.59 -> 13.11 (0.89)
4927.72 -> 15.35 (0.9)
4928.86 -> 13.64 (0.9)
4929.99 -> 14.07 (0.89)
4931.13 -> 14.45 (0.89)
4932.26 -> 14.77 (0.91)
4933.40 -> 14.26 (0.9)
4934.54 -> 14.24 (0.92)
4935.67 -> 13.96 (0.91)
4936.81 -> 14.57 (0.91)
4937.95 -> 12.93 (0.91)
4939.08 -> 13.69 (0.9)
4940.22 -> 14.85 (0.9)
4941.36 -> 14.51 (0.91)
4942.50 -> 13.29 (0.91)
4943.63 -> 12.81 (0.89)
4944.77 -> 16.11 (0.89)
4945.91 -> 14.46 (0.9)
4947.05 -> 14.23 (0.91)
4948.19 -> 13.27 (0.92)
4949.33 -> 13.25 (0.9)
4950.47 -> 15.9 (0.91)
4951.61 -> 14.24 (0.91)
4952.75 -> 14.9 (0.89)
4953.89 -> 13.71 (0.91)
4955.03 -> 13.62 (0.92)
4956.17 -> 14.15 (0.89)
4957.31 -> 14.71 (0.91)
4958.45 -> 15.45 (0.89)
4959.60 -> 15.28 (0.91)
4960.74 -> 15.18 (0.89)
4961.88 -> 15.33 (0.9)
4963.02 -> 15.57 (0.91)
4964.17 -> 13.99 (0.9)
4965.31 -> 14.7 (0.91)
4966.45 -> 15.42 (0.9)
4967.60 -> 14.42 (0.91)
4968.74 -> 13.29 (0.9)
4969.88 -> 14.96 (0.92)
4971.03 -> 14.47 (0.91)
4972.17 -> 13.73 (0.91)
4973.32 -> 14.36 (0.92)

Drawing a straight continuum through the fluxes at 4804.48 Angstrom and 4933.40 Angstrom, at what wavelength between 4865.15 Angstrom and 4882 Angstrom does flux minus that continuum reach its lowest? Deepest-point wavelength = 4869.07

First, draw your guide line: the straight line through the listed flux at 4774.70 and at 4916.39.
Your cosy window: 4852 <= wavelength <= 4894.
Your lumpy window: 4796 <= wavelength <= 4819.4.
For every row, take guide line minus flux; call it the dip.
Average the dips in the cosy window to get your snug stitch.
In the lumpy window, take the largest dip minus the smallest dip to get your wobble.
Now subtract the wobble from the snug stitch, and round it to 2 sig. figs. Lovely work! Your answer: -3.7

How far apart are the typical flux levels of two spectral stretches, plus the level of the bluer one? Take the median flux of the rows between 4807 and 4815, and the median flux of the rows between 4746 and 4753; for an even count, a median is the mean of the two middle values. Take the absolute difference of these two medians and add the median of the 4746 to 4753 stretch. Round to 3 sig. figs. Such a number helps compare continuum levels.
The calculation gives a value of 14.4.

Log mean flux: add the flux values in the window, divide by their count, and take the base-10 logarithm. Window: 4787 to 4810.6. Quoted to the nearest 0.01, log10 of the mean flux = 1.14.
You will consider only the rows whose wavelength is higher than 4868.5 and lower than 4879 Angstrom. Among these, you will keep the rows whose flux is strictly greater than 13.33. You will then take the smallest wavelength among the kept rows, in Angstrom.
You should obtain 4870.19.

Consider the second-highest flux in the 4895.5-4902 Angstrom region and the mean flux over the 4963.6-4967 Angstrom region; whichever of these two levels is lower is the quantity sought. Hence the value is 14.2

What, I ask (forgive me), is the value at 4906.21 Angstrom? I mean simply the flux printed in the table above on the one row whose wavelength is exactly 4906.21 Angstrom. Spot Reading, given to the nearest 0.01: 13.85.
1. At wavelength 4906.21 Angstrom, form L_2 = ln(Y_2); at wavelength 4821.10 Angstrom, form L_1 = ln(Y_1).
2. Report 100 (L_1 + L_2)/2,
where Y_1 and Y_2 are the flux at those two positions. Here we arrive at 260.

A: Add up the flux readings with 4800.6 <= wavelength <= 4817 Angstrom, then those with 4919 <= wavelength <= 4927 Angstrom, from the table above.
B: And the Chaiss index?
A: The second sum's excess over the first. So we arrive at -116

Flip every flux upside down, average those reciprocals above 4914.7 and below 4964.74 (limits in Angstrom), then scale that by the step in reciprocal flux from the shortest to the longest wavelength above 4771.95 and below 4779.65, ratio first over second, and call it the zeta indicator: -80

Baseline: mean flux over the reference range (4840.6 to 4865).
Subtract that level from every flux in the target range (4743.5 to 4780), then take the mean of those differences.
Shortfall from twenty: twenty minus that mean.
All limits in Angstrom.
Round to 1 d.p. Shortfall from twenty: 20.7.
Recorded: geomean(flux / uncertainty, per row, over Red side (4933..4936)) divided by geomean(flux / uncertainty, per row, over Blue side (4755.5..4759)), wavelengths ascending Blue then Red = 1.19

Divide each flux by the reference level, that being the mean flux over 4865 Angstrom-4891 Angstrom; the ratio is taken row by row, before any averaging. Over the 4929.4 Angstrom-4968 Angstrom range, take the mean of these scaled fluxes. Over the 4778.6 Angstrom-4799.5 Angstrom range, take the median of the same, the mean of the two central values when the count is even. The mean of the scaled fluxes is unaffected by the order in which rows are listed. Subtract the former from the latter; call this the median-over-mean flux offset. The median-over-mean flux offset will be -0.047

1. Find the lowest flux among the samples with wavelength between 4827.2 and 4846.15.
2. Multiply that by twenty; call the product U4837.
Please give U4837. 249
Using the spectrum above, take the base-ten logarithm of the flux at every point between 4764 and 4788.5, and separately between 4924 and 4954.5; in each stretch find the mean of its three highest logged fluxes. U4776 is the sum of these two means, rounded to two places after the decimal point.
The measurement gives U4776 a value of 2.38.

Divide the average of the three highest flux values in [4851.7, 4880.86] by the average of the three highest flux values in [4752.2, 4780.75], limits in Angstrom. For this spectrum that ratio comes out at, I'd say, 1.02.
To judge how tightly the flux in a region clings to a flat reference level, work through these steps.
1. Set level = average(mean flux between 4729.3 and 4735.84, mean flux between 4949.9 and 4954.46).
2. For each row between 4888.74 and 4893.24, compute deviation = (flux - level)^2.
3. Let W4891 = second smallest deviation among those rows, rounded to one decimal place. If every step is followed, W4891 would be 0.9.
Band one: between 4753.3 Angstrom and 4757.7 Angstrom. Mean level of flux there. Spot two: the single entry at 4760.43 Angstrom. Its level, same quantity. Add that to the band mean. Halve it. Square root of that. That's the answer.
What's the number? 3.59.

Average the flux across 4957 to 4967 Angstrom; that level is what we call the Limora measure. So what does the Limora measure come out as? 15.1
